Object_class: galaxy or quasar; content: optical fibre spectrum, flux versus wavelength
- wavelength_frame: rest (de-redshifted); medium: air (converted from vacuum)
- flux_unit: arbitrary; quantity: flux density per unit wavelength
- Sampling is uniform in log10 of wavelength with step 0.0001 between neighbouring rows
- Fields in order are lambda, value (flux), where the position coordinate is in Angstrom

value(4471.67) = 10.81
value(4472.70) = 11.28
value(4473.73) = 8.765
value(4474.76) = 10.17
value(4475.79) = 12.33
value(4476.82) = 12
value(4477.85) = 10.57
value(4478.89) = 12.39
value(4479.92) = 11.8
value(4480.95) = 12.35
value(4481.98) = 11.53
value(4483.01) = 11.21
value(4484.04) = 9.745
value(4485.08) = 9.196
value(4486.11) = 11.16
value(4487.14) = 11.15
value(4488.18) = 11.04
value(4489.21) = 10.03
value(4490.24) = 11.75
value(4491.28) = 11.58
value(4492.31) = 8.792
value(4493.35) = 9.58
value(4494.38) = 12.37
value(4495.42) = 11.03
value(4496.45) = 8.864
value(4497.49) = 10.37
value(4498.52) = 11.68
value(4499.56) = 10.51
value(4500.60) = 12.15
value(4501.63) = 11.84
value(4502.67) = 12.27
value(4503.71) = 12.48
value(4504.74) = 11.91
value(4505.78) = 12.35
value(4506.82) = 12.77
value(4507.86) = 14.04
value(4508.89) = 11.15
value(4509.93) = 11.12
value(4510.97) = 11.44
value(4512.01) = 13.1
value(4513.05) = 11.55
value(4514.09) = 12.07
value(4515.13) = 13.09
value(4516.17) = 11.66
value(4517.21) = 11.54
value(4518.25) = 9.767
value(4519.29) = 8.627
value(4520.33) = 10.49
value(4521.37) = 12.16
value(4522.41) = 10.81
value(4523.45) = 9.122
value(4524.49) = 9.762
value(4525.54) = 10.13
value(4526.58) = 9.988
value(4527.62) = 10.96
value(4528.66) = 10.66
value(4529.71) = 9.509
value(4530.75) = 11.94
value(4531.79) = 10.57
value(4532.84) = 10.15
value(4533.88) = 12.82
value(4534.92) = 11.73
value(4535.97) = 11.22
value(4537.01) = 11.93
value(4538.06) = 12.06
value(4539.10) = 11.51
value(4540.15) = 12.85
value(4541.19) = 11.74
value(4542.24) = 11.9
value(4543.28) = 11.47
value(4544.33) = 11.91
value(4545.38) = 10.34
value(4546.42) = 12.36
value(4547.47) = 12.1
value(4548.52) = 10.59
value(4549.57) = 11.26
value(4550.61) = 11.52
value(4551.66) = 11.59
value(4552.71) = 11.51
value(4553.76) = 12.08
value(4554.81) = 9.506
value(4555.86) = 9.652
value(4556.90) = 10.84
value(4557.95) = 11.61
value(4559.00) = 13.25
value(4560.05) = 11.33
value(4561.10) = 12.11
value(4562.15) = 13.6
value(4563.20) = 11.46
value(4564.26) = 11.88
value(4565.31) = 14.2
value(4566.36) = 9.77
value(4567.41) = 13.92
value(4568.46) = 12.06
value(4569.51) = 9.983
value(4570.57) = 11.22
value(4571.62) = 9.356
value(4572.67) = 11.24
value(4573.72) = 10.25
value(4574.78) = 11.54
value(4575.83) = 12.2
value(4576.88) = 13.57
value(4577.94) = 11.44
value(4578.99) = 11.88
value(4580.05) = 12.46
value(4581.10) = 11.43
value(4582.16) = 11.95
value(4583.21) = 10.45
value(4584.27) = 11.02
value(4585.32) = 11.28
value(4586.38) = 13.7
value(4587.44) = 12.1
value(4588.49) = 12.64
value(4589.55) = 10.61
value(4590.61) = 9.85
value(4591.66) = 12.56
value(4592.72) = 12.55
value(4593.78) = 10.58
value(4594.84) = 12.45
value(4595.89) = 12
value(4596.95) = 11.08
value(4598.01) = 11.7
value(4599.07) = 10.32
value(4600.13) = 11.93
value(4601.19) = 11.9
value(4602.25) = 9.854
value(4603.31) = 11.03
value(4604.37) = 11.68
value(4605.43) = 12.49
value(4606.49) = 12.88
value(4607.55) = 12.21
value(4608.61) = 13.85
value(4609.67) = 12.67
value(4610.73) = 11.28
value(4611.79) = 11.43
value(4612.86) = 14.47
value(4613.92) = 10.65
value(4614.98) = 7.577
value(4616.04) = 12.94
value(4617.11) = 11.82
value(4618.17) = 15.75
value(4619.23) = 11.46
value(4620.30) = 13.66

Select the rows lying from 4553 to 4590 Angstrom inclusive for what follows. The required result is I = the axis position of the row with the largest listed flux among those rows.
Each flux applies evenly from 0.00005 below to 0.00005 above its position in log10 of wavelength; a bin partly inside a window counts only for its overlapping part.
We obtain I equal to 4565.31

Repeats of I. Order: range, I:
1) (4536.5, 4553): 4540.15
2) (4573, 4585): 4576.88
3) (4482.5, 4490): 4483.01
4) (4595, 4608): 4606.49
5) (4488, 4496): 4494.38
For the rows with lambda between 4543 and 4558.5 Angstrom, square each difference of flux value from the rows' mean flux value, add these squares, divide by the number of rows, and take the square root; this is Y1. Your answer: 0.8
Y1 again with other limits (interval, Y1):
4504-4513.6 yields 0.9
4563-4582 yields 1.3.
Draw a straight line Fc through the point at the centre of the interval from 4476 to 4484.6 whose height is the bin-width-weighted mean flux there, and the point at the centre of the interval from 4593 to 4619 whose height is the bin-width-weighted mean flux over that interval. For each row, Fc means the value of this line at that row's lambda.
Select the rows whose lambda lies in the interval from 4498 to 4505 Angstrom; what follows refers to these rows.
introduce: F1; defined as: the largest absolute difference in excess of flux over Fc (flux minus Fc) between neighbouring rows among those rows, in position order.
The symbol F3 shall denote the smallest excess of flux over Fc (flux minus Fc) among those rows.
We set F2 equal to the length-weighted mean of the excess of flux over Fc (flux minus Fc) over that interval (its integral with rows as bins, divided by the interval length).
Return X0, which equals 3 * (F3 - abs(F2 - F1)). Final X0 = -7.1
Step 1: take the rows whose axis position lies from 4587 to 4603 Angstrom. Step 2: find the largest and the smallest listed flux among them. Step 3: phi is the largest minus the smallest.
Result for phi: 2.8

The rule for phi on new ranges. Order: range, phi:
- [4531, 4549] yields 2.7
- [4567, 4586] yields 4.6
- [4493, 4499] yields 3.5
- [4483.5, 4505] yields 3.7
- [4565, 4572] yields 4.8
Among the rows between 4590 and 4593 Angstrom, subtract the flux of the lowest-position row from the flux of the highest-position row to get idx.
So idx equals 2.7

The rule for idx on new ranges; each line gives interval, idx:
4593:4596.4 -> 1.4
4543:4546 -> -1.1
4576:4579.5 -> -1.7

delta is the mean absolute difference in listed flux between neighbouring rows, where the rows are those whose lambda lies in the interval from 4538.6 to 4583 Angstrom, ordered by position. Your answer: 1.28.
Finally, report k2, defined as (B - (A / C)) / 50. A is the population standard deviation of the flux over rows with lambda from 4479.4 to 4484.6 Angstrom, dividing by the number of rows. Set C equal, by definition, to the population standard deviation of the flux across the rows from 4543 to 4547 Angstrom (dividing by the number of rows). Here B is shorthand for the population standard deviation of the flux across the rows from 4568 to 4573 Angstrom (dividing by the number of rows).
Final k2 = -0.004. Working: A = 0.9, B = 0.97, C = 0.75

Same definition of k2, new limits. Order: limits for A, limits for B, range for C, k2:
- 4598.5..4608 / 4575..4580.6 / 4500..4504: -0.067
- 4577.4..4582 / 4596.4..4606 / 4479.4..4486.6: 0.008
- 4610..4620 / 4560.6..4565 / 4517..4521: -0.025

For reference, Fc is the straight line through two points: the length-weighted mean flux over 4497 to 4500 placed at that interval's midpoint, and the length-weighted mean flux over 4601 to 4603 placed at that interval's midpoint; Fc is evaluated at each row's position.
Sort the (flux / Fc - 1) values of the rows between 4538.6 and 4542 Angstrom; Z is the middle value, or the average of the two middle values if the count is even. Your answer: 0.086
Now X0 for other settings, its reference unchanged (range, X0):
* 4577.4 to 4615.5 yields -24.9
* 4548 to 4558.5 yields -16.3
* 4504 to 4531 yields -18.6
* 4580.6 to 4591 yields -13.9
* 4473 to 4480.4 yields -15.4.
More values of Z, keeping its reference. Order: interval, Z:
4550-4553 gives 0.067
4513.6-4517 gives 0.113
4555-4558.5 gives 0.005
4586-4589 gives 0.177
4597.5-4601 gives 0.091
